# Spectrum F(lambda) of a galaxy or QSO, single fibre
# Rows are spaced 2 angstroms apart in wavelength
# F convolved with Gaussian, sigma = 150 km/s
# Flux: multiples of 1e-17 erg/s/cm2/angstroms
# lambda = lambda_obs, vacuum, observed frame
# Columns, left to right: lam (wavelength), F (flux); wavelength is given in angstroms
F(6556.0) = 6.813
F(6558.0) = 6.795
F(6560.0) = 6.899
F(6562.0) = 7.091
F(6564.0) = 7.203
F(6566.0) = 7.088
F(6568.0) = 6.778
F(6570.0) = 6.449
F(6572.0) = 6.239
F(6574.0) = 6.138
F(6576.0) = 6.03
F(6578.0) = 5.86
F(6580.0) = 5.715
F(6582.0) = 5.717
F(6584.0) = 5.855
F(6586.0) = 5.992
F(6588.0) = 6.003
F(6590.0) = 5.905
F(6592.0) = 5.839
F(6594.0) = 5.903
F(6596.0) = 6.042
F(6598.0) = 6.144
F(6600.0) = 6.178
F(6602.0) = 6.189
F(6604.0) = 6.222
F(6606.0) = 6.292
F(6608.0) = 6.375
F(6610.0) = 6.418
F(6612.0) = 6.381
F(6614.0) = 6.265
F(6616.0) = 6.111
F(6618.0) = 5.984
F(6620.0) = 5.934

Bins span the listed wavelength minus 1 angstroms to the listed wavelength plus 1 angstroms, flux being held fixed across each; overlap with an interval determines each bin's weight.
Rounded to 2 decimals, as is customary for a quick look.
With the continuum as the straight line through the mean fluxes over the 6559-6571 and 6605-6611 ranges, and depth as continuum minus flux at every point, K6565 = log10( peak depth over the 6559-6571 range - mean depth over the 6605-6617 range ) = -0.41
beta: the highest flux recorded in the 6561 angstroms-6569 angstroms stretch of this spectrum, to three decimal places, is 7.203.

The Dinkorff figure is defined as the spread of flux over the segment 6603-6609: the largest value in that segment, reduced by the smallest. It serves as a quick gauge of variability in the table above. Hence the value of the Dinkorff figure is 0.15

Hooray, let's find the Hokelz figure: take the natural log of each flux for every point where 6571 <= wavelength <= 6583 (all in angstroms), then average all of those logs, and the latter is 1.78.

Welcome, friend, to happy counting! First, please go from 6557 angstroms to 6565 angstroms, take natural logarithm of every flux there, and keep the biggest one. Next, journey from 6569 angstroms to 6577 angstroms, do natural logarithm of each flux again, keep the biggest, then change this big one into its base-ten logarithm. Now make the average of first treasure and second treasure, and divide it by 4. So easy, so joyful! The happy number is 0.281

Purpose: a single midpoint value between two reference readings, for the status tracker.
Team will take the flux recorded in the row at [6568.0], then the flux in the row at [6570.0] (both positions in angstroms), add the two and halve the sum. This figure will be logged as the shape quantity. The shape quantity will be 6.6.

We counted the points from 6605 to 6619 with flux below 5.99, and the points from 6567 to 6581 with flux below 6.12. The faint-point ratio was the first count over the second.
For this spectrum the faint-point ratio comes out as 0.33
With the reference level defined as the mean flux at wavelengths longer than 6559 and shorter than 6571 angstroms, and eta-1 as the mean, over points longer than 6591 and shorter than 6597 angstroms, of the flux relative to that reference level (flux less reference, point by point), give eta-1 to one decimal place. -1.0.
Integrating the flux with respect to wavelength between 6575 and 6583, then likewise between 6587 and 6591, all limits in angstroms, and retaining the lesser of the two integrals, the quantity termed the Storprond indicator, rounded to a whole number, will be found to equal 24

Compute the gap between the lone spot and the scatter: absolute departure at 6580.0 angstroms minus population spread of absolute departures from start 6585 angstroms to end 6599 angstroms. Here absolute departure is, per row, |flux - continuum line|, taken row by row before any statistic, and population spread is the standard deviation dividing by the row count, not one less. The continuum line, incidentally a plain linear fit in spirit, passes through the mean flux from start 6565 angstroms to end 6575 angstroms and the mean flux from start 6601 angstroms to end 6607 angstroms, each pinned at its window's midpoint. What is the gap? 0.62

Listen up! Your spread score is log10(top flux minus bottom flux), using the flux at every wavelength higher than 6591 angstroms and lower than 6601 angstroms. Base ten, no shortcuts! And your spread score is -0.47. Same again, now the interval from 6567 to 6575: -0.19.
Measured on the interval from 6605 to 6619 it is -0.36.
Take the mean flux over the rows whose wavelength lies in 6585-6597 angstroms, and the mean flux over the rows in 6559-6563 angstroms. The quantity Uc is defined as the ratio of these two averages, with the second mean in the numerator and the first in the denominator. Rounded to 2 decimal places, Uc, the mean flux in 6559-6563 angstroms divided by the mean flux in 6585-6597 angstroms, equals 1.18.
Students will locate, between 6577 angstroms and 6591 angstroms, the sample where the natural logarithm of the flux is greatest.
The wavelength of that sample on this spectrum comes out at 6588.0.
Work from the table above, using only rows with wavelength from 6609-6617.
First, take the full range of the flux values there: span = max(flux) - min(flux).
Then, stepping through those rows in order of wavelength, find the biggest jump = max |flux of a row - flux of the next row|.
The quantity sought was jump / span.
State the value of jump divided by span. 0.502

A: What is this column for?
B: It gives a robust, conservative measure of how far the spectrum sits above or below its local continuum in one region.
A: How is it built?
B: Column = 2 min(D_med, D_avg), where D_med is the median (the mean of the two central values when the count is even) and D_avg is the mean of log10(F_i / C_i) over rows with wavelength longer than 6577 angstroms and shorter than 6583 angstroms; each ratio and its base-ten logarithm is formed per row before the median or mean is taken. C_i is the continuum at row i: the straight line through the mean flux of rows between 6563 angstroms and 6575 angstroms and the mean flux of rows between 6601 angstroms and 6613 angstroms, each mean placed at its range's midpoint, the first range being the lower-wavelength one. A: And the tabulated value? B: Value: -0.12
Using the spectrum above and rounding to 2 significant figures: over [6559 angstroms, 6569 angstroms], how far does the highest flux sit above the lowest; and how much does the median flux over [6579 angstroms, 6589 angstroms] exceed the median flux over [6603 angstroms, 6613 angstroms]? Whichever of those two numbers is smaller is -0.52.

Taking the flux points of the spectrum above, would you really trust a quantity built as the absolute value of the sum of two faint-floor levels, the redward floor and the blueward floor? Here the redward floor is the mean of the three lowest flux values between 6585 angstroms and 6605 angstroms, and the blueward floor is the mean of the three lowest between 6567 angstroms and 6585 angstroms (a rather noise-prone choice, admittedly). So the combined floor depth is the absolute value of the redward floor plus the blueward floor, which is 11.6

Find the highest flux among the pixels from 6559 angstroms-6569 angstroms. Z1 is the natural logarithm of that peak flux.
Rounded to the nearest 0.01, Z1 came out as 1.97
